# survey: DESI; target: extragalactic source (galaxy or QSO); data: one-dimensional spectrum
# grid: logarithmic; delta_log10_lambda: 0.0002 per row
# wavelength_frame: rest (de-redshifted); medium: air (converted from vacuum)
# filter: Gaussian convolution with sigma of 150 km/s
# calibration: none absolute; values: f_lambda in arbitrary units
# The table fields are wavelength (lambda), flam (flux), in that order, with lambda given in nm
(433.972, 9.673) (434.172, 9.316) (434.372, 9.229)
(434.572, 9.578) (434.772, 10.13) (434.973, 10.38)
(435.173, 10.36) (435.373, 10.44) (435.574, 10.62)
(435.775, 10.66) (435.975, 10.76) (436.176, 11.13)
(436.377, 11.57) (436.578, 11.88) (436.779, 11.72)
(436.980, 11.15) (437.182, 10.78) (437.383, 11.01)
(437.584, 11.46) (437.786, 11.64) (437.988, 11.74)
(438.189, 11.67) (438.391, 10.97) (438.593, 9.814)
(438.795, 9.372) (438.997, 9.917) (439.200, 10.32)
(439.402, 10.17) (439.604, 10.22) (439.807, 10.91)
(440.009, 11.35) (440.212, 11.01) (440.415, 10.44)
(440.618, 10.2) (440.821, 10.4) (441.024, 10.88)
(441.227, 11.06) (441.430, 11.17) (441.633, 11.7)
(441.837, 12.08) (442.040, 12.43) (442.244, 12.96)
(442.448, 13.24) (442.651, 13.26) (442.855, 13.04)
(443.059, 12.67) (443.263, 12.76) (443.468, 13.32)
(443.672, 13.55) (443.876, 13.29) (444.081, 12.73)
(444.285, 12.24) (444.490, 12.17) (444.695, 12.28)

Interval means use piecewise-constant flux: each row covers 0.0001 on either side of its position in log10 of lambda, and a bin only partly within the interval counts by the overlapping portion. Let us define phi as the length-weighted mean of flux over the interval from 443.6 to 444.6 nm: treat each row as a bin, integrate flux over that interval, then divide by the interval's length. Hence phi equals 12.8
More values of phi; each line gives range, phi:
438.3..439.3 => 10.1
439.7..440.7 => 10.8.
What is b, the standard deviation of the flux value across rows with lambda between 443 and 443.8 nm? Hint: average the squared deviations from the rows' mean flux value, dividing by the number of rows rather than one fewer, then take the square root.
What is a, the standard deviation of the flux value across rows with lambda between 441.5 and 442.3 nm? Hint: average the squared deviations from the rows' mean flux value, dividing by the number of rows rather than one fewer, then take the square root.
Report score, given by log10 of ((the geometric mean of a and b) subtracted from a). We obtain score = -1.3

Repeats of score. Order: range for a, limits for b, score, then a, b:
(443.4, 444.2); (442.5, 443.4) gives -1.4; 0.30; 0.23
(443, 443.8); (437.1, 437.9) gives -1.9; 0.37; 0.34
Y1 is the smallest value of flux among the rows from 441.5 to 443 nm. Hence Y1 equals 11.7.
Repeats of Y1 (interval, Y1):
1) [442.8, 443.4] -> 12.67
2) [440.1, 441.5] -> 10.2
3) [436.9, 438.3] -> 10.78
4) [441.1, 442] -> 11.06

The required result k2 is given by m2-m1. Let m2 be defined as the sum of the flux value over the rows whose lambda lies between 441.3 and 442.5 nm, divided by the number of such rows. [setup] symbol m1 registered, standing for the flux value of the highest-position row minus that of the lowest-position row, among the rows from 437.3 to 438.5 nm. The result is 12.3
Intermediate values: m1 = 0.0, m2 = 12.3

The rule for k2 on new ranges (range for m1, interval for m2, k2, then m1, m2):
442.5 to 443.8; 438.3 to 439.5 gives 9.8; 0.3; 10.1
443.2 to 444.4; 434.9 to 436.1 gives 11.1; -0.5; 10.5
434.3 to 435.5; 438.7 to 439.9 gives 8.9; 1.2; 10.2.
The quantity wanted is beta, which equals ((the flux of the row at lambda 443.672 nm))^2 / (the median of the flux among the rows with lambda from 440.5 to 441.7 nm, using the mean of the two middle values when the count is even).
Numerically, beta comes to 16.7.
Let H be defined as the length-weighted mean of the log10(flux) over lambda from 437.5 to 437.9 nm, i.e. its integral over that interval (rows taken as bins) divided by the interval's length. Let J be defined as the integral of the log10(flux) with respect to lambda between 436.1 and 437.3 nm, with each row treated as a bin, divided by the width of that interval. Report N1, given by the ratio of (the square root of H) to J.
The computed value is 0.976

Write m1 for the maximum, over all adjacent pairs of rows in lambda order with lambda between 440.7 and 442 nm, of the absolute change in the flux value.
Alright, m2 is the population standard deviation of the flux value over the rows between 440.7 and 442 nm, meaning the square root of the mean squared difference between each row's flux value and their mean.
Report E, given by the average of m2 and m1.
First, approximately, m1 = 0.530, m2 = 0.5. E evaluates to 0.54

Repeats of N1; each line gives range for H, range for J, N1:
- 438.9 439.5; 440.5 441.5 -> 0.973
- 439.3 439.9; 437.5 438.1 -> 0.947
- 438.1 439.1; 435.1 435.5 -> 0.988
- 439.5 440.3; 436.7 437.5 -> 0.971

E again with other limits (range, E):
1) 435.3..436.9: 0.48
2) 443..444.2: 0.45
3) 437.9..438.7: 0.96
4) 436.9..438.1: 0.40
